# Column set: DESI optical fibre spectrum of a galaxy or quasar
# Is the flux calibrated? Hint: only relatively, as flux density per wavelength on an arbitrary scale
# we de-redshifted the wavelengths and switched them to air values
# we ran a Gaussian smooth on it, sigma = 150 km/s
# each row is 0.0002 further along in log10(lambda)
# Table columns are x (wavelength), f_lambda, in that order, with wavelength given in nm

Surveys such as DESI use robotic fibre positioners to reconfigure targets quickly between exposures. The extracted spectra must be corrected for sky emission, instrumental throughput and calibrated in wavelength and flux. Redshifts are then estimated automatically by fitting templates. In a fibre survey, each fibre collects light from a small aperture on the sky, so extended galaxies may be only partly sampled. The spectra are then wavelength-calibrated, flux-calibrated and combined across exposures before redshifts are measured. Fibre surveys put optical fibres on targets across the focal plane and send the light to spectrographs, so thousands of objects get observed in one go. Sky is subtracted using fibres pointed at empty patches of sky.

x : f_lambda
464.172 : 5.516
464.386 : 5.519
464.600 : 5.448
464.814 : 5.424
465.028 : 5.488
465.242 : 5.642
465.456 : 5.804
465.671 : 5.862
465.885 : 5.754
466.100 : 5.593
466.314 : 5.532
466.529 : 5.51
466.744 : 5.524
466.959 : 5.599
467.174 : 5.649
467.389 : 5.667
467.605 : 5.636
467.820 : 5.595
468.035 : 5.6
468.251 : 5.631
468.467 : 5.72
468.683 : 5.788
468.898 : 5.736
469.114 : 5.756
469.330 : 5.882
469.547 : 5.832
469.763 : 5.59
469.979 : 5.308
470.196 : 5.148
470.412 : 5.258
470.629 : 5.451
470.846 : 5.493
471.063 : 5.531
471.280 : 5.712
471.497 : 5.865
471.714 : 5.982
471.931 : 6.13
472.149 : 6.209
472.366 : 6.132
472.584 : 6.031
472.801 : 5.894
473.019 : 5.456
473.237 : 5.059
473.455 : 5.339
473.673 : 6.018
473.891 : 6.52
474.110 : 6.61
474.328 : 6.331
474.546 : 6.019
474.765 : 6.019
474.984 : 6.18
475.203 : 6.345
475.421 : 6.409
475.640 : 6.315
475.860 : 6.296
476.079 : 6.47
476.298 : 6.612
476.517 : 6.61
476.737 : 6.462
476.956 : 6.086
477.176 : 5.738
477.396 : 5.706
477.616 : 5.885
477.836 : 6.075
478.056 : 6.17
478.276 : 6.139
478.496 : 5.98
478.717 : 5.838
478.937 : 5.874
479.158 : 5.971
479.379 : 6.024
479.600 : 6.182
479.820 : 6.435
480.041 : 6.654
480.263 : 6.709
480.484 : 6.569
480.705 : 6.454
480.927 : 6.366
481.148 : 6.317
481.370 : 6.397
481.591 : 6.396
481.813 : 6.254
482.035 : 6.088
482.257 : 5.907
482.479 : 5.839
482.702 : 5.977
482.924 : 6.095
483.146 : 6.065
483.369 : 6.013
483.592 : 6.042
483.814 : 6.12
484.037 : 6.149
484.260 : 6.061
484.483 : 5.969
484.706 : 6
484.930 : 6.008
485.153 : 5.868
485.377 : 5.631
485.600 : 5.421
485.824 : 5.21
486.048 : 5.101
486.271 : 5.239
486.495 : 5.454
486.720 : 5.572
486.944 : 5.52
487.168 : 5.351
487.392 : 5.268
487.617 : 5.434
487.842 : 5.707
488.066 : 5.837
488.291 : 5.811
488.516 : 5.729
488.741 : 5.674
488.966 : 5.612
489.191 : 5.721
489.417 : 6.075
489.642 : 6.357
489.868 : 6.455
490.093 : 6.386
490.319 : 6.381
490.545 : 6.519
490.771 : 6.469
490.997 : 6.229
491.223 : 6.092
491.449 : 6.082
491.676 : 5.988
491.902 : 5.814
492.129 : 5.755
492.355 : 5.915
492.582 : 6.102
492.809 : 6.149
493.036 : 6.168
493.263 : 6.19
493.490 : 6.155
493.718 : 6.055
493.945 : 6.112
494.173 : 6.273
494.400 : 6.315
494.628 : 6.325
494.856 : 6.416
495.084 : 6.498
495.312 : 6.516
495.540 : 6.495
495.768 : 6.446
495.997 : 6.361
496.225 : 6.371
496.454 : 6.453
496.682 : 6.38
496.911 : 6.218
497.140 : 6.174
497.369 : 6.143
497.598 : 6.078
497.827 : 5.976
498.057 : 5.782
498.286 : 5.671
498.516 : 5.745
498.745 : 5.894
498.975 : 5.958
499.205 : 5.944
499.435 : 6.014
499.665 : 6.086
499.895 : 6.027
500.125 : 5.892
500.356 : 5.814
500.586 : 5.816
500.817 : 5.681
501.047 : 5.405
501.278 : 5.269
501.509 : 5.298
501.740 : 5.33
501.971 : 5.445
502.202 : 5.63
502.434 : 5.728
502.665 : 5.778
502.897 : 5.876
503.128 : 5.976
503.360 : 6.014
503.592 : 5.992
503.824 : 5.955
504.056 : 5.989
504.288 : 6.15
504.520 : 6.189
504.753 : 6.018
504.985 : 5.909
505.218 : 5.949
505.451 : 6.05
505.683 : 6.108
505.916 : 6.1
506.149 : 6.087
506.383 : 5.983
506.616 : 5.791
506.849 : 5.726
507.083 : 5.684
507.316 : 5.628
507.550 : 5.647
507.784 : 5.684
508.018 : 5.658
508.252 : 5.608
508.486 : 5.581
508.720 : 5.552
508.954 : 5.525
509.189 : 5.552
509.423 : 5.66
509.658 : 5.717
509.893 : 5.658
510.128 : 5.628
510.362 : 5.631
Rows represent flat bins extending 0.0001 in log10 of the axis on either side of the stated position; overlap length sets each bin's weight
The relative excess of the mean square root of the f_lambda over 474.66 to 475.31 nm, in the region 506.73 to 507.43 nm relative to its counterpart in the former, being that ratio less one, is -0.04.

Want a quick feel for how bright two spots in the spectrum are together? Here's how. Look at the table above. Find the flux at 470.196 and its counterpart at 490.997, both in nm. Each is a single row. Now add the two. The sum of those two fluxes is 11.4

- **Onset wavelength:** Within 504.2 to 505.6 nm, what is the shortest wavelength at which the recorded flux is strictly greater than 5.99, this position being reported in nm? 504.288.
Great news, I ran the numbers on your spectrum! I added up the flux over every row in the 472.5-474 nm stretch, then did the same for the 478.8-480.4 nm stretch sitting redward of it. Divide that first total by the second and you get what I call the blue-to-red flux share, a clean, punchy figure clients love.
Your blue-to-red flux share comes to 0.92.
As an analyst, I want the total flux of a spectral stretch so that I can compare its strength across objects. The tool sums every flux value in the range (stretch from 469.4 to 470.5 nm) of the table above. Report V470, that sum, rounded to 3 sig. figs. 27.1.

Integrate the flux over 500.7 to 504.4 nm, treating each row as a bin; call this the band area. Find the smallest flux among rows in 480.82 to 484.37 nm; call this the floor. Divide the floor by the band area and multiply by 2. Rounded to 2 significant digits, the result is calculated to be 0.55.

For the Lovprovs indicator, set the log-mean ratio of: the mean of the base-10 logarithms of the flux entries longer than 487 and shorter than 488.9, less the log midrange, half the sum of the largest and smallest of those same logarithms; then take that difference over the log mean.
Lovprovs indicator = 0.0055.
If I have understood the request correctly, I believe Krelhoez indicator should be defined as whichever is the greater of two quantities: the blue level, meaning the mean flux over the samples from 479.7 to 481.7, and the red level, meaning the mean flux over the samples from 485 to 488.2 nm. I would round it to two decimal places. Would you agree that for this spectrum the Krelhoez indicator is 6.48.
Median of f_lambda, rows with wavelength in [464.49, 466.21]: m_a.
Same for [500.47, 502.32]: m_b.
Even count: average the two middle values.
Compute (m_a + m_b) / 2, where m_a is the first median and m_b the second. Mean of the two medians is 5.52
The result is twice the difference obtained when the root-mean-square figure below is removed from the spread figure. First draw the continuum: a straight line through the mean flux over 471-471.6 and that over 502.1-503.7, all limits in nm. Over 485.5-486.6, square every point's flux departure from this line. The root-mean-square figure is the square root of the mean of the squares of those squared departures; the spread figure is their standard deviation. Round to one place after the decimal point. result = -0.3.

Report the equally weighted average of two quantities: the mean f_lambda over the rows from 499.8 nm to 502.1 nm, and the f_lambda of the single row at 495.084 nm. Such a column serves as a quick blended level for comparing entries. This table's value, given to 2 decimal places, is 6.05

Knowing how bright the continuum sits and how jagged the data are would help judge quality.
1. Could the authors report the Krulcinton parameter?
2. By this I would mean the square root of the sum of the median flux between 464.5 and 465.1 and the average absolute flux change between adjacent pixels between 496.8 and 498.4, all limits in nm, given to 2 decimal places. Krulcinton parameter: 2.35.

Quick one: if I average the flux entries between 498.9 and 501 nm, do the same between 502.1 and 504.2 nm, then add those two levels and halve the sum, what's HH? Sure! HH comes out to 5.9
